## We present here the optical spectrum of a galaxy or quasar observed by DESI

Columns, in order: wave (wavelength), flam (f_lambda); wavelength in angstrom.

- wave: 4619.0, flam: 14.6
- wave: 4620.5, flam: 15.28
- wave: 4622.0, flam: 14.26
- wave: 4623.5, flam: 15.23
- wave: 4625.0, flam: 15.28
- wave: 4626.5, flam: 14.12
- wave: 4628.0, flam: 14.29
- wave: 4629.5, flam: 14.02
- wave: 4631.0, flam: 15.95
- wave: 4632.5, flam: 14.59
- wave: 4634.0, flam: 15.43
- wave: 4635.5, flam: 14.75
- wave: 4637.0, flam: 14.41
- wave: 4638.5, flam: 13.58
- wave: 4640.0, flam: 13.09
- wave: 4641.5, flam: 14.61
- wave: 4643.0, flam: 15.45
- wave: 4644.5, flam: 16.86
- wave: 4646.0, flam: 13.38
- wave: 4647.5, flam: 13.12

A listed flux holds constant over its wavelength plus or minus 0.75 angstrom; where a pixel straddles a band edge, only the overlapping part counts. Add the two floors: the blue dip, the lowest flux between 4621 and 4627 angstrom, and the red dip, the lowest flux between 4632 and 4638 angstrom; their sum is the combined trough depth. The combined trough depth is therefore 28.5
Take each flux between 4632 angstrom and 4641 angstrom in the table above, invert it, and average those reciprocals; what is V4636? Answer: 0.0701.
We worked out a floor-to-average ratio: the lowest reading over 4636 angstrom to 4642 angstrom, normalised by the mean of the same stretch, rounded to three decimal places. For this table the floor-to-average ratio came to 0.940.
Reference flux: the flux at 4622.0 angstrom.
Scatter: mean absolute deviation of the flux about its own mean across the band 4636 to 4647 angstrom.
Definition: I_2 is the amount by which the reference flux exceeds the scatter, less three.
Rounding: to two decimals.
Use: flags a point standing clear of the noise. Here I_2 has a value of 10.27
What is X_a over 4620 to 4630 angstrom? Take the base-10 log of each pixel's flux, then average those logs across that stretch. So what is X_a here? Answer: 1.17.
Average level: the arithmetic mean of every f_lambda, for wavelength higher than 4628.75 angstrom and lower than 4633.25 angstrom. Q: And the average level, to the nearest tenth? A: 14.9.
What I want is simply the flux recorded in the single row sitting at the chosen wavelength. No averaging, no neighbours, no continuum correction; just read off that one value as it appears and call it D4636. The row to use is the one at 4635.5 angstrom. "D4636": 14.75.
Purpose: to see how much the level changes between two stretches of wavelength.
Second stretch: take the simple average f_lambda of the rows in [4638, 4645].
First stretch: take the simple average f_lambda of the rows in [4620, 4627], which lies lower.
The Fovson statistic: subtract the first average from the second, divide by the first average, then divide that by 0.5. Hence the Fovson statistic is -0.02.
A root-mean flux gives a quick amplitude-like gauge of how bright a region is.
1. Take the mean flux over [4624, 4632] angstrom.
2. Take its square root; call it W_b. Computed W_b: 3.84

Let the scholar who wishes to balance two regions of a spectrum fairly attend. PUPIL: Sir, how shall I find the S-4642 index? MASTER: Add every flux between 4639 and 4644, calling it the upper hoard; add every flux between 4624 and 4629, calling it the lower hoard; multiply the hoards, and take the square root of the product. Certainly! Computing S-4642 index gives 43.4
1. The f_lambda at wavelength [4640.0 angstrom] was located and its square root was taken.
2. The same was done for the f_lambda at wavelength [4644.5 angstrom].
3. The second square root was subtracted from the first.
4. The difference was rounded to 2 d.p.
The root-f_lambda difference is -0.49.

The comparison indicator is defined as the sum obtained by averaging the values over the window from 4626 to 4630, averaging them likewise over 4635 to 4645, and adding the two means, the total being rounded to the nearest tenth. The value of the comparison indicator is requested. 28.8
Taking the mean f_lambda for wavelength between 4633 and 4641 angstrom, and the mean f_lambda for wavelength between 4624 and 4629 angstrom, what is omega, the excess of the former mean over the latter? -0.3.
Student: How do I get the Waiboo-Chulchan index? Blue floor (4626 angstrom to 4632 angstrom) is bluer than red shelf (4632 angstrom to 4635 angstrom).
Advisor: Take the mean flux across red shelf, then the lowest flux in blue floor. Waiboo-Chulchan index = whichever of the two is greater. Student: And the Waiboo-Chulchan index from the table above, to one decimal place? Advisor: 15.0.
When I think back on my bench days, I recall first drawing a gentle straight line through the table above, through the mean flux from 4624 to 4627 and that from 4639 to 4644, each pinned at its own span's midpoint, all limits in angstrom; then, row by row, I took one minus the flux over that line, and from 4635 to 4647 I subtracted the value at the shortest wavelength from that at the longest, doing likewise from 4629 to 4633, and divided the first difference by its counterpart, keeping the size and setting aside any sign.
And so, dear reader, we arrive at 1.9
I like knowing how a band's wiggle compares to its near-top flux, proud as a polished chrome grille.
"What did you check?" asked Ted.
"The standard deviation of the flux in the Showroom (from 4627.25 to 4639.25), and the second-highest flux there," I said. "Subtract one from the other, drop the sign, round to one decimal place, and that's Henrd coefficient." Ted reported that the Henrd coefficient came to 14.7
